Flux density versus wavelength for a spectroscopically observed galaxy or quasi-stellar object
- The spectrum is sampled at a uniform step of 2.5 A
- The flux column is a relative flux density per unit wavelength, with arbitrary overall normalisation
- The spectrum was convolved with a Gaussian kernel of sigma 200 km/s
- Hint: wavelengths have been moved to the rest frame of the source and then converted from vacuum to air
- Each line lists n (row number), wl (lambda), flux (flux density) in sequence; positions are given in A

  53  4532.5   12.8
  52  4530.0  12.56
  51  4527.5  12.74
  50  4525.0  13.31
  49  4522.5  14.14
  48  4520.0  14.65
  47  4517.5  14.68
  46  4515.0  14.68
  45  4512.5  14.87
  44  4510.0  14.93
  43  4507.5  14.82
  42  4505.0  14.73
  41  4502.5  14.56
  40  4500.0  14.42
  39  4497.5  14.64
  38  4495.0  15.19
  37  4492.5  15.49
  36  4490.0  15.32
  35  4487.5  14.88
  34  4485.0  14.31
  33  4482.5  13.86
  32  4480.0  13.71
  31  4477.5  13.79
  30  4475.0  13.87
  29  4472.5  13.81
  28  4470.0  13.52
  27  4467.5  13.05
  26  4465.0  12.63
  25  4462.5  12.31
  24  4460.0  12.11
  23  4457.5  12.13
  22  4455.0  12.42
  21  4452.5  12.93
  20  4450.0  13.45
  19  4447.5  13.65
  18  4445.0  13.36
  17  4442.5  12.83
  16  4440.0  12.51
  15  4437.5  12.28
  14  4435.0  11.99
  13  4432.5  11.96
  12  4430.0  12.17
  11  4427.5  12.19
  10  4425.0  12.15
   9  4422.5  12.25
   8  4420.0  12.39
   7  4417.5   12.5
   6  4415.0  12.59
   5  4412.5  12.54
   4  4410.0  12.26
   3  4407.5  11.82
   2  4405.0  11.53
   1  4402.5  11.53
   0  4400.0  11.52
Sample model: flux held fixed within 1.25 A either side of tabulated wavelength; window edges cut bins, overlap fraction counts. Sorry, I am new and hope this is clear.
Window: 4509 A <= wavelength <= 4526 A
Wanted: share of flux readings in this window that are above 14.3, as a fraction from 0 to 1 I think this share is 0.71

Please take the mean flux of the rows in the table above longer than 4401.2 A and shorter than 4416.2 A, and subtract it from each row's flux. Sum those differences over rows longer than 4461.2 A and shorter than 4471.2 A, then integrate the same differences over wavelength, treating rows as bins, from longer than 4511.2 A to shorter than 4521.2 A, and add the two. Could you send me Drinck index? 30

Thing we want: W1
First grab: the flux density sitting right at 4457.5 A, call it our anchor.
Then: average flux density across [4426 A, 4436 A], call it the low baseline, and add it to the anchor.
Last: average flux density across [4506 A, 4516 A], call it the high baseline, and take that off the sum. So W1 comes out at 9.4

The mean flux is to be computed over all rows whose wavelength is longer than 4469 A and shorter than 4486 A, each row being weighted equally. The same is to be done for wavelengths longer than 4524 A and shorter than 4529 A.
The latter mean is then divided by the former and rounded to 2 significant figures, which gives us 0.94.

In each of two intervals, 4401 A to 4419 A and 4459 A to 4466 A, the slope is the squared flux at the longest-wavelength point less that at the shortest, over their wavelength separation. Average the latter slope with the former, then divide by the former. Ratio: 1.3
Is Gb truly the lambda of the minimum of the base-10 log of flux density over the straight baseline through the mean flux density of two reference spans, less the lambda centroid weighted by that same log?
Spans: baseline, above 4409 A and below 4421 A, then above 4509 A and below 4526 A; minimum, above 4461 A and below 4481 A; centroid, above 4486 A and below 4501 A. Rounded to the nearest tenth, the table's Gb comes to -29.9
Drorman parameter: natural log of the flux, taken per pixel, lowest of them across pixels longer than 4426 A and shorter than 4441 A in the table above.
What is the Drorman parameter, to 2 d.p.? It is 2.48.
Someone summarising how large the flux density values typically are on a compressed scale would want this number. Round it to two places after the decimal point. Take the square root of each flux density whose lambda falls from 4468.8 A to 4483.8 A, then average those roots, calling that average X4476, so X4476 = 3.71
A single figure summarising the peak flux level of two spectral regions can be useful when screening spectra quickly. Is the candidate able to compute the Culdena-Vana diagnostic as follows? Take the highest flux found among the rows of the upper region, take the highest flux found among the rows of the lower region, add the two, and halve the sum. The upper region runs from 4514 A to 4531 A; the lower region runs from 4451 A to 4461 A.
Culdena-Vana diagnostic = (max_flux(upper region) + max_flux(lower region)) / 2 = 13.8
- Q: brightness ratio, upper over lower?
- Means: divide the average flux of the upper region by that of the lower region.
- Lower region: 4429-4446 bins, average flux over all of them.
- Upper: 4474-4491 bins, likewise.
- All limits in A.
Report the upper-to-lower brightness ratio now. 1.15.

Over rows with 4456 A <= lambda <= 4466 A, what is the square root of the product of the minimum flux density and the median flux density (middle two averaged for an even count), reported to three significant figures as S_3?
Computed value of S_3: 12.2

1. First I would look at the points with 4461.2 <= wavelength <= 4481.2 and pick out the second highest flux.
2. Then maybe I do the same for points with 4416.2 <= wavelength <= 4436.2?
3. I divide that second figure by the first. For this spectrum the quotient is 0.90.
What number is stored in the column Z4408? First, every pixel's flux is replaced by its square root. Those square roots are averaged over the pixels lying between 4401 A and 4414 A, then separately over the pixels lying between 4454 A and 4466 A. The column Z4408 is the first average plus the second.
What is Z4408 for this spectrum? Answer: 6.96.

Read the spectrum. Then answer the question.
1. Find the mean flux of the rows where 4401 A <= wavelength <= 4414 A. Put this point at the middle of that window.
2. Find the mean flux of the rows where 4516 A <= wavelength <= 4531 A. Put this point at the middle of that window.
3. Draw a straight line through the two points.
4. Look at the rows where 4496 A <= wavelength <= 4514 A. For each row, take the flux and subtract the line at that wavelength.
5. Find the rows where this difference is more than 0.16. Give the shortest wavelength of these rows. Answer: 4497.5 A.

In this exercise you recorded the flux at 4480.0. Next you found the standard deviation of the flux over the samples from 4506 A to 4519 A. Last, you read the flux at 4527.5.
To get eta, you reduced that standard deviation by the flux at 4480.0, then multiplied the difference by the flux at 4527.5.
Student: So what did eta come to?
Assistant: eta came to -173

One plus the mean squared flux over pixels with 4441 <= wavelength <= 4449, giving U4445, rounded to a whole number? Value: 177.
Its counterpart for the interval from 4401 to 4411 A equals 140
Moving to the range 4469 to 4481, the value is 190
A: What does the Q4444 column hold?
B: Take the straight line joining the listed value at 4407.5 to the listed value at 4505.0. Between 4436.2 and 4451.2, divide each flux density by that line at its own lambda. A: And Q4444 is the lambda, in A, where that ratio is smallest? 4437.5 A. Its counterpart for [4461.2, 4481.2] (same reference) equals 4462.5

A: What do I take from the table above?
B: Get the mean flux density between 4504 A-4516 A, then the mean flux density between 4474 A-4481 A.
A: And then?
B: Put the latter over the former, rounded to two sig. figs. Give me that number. 0.93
